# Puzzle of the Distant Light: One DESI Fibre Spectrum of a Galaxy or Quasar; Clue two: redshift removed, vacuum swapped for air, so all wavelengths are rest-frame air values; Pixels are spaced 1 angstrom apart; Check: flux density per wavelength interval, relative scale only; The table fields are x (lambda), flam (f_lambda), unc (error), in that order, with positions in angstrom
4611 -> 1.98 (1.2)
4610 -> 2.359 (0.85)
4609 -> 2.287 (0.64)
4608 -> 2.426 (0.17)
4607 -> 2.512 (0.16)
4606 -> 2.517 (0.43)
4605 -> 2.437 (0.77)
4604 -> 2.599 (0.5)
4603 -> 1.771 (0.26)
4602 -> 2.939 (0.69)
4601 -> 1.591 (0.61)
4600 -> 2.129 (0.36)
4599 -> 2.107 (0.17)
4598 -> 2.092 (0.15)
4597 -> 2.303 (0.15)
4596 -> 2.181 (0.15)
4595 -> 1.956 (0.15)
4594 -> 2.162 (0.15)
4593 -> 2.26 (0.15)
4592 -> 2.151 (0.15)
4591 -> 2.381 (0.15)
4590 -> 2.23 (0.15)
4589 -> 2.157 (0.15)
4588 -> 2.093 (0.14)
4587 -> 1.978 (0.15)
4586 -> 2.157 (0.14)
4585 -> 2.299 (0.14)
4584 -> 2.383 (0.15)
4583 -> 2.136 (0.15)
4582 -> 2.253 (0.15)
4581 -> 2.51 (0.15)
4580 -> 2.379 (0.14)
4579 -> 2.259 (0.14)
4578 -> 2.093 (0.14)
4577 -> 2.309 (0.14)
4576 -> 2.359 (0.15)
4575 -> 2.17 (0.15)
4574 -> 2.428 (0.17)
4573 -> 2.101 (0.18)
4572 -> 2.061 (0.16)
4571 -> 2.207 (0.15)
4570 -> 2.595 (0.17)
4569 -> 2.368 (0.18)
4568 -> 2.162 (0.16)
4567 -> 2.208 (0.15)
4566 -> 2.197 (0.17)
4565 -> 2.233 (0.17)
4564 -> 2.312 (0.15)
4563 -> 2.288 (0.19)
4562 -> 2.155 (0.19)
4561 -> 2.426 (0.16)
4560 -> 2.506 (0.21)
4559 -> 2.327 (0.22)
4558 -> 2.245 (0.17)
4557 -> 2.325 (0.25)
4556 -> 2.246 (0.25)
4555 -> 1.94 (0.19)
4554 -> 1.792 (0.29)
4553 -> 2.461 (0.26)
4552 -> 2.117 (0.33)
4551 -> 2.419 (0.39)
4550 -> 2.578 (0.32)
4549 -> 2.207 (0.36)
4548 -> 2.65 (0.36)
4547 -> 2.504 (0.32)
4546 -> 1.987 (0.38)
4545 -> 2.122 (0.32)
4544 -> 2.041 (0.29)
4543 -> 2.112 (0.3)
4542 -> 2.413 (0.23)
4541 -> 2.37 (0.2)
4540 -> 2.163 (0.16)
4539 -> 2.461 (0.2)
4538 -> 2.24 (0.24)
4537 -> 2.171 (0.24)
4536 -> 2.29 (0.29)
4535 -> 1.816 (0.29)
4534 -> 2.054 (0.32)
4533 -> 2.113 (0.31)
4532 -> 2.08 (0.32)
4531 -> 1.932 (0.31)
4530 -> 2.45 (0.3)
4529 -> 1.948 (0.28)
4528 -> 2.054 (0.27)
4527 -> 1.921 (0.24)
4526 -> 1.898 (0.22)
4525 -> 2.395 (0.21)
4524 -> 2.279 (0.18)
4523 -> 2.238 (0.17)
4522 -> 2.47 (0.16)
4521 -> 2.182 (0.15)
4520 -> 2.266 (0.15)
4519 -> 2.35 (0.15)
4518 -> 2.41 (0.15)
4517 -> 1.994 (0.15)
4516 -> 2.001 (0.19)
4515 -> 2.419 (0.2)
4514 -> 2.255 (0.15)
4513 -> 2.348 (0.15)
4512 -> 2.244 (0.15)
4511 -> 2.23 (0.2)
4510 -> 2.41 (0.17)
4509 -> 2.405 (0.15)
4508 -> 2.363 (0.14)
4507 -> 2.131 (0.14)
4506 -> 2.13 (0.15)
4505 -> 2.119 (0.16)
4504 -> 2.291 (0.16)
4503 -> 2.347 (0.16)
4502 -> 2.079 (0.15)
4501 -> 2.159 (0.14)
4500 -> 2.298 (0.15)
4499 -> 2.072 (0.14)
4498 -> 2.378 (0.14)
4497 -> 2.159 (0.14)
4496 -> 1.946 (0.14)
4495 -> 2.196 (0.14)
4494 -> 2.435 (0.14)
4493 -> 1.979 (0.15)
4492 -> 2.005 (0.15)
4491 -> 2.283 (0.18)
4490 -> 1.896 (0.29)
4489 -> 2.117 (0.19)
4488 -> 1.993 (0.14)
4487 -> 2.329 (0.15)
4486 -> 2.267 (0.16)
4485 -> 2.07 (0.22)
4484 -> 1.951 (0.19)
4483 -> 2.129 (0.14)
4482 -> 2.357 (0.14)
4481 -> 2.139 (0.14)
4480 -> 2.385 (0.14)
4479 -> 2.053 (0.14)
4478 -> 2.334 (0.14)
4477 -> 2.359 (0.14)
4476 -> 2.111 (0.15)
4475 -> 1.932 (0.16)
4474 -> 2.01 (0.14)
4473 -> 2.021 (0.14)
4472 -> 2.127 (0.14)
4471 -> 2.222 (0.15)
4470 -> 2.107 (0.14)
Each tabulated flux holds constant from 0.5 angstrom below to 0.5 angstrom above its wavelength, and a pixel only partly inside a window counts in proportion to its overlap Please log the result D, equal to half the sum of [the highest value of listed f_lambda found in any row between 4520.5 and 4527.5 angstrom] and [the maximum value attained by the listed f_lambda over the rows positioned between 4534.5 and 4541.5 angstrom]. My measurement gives 2.47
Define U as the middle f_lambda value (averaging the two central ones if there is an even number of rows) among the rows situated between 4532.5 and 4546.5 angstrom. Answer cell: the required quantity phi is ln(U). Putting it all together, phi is 0.762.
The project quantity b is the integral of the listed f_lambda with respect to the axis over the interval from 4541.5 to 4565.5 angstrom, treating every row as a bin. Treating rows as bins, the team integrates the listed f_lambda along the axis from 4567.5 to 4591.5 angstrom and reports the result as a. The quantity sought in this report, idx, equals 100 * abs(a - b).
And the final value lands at 34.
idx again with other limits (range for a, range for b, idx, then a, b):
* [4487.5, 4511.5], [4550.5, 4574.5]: 170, 52.4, 54.1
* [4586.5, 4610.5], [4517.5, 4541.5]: 107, 53.6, 52.6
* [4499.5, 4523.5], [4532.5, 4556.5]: 87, 54.1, 53.3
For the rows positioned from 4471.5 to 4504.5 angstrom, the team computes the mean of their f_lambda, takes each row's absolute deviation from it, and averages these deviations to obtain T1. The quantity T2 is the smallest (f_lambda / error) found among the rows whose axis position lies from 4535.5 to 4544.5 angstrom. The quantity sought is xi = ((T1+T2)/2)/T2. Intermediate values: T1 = 0.13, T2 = 7.0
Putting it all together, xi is 0.510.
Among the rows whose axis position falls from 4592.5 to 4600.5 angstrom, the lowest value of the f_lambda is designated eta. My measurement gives 1.956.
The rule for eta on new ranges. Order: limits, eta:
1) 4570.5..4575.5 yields 2.061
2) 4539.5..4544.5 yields 2.041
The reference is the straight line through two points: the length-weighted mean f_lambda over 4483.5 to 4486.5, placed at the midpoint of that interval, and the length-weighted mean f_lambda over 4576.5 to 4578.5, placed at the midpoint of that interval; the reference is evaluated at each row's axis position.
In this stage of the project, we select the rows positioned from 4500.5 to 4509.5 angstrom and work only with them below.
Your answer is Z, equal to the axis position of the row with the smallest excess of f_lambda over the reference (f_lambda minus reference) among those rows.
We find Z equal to 4502 angstrom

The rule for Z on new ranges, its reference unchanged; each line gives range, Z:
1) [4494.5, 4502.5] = 4496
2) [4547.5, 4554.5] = 4554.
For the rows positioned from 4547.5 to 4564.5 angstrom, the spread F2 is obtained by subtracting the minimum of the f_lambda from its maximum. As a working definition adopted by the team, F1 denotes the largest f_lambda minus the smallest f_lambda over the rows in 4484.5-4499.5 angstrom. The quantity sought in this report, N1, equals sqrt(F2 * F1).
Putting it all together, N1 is 0.68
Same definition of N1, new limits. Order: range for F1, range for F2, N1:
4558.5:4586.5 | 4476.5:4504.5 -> 0.54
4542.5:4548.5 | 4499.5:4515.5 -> 0.47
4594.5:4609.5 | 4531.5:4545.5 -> 0.93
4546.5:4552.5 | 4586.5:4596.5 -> 0.48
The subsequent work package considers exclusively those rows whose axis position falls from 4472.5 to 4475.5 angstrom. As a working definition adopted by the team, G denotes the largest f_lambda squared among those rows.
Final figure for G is 4.1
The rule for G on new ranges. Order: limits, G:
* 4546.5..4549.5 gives 7.0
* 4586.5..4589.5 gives 4.7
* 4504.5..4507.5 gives 4.5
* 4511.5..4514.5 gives 5.5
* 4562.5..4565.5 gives 5.3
